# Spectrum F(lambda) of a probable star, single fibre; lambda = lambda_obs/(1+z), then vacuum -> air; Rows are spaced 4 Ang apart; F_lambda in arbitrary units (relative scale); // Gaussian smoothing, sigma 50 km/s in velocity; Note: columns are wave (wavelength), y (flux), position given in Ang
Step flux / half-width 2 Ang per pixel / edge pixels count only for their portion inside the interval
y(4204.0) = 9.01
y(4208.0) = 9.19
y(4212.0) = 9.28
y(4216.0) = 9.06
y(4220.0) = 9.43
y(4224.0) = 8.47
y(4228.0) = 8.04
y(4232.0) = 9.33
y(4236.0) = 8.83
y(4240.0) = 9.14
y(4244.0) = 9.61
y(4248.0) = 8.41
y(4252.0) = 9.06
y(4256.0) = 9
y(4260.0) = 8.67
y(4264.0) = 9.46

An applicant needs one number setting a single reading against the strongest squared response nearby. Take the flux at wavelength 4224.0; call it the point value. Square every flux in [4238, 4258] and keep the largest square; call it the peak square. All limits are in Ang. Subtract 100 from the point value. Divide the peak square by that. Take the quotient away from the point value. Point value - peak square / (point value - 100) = 9.5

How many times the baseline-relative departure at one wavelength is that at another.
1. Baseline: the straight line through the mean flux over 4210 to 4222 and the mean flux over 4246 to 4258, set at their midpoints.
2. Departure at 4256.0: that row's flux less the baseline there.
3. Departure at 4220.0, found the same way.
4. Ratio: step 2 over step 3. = 1.0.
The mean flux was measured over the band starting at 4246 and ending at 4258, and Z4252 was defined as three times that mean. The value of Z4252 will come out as 26.5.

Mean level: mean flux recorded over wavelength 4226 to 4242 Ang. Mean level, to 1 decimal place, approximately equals 8.8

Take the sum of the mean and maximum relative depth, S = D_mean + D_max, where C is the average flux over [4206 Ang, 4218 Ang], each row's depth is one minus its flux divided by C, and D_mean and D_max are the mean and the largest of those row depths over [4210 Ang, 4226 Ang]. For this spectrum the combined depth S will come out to 0.090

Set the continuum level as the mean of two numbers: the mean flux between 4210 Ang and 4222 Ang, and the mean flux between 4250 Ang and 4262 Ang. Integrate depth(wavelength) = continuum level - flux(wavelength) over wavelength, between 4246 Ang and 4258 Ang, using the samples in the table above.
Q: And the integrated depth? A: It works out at 3.1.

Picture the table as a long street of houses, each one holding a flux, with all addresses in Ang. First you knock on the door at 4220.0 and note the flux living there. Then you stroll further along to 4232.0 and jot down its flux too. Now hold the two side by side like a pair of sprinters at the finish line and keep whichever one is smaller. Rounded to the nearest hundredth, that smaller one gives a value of 9.33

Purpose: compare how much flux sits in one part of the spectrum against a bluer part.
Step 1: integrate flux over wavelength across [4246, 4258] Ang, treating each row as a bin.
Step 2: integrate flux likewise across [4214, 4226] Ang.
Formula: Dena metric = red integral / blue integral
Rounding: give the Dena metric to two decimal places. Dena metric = 0.98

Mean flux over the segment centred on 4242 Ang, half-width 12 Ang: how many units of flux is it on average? 9.06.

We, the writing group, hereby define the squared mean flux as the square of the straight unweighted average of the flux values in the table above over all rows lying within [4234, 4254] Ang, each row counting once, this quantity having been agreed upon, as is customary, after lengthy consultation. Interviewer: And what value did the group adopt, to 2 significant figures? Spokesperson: 81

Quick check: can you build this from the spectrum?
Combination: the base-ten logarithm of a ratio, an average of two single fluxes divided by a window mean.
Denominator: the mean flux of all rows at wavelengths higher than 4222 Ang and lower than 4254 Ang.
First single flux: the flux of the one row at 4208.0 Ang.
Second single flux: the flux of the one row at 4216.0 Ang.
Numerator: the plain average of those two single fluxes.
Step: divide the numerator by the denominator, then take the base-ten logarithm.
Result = 0.013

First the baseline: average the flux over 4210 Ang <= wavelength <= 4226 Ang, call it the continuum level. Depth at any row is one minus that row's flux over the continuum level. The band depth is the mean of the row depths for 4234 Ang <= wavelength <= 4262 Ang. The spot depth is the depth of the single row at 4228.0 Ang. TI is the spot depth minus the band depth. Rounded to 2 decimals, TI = 0.10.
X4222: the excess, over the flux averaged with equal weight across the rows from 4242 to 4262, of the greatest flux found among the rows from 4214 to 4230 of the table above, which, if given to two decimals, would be 0.48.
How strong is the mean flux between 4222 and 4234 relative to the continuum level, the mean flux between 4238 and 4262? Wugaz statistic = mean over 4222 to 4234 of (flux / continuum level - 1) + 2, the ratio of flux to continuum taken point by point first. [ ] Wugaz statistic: 1.959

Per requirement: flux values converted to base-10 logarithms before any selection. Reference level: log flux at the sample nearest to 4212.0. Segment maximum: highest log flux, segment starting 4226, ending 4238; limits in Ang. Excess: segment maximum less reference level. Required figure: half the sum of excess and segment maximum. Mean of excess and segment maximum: 0.486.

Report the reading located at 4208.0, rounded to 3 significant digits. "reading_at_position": 9.19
